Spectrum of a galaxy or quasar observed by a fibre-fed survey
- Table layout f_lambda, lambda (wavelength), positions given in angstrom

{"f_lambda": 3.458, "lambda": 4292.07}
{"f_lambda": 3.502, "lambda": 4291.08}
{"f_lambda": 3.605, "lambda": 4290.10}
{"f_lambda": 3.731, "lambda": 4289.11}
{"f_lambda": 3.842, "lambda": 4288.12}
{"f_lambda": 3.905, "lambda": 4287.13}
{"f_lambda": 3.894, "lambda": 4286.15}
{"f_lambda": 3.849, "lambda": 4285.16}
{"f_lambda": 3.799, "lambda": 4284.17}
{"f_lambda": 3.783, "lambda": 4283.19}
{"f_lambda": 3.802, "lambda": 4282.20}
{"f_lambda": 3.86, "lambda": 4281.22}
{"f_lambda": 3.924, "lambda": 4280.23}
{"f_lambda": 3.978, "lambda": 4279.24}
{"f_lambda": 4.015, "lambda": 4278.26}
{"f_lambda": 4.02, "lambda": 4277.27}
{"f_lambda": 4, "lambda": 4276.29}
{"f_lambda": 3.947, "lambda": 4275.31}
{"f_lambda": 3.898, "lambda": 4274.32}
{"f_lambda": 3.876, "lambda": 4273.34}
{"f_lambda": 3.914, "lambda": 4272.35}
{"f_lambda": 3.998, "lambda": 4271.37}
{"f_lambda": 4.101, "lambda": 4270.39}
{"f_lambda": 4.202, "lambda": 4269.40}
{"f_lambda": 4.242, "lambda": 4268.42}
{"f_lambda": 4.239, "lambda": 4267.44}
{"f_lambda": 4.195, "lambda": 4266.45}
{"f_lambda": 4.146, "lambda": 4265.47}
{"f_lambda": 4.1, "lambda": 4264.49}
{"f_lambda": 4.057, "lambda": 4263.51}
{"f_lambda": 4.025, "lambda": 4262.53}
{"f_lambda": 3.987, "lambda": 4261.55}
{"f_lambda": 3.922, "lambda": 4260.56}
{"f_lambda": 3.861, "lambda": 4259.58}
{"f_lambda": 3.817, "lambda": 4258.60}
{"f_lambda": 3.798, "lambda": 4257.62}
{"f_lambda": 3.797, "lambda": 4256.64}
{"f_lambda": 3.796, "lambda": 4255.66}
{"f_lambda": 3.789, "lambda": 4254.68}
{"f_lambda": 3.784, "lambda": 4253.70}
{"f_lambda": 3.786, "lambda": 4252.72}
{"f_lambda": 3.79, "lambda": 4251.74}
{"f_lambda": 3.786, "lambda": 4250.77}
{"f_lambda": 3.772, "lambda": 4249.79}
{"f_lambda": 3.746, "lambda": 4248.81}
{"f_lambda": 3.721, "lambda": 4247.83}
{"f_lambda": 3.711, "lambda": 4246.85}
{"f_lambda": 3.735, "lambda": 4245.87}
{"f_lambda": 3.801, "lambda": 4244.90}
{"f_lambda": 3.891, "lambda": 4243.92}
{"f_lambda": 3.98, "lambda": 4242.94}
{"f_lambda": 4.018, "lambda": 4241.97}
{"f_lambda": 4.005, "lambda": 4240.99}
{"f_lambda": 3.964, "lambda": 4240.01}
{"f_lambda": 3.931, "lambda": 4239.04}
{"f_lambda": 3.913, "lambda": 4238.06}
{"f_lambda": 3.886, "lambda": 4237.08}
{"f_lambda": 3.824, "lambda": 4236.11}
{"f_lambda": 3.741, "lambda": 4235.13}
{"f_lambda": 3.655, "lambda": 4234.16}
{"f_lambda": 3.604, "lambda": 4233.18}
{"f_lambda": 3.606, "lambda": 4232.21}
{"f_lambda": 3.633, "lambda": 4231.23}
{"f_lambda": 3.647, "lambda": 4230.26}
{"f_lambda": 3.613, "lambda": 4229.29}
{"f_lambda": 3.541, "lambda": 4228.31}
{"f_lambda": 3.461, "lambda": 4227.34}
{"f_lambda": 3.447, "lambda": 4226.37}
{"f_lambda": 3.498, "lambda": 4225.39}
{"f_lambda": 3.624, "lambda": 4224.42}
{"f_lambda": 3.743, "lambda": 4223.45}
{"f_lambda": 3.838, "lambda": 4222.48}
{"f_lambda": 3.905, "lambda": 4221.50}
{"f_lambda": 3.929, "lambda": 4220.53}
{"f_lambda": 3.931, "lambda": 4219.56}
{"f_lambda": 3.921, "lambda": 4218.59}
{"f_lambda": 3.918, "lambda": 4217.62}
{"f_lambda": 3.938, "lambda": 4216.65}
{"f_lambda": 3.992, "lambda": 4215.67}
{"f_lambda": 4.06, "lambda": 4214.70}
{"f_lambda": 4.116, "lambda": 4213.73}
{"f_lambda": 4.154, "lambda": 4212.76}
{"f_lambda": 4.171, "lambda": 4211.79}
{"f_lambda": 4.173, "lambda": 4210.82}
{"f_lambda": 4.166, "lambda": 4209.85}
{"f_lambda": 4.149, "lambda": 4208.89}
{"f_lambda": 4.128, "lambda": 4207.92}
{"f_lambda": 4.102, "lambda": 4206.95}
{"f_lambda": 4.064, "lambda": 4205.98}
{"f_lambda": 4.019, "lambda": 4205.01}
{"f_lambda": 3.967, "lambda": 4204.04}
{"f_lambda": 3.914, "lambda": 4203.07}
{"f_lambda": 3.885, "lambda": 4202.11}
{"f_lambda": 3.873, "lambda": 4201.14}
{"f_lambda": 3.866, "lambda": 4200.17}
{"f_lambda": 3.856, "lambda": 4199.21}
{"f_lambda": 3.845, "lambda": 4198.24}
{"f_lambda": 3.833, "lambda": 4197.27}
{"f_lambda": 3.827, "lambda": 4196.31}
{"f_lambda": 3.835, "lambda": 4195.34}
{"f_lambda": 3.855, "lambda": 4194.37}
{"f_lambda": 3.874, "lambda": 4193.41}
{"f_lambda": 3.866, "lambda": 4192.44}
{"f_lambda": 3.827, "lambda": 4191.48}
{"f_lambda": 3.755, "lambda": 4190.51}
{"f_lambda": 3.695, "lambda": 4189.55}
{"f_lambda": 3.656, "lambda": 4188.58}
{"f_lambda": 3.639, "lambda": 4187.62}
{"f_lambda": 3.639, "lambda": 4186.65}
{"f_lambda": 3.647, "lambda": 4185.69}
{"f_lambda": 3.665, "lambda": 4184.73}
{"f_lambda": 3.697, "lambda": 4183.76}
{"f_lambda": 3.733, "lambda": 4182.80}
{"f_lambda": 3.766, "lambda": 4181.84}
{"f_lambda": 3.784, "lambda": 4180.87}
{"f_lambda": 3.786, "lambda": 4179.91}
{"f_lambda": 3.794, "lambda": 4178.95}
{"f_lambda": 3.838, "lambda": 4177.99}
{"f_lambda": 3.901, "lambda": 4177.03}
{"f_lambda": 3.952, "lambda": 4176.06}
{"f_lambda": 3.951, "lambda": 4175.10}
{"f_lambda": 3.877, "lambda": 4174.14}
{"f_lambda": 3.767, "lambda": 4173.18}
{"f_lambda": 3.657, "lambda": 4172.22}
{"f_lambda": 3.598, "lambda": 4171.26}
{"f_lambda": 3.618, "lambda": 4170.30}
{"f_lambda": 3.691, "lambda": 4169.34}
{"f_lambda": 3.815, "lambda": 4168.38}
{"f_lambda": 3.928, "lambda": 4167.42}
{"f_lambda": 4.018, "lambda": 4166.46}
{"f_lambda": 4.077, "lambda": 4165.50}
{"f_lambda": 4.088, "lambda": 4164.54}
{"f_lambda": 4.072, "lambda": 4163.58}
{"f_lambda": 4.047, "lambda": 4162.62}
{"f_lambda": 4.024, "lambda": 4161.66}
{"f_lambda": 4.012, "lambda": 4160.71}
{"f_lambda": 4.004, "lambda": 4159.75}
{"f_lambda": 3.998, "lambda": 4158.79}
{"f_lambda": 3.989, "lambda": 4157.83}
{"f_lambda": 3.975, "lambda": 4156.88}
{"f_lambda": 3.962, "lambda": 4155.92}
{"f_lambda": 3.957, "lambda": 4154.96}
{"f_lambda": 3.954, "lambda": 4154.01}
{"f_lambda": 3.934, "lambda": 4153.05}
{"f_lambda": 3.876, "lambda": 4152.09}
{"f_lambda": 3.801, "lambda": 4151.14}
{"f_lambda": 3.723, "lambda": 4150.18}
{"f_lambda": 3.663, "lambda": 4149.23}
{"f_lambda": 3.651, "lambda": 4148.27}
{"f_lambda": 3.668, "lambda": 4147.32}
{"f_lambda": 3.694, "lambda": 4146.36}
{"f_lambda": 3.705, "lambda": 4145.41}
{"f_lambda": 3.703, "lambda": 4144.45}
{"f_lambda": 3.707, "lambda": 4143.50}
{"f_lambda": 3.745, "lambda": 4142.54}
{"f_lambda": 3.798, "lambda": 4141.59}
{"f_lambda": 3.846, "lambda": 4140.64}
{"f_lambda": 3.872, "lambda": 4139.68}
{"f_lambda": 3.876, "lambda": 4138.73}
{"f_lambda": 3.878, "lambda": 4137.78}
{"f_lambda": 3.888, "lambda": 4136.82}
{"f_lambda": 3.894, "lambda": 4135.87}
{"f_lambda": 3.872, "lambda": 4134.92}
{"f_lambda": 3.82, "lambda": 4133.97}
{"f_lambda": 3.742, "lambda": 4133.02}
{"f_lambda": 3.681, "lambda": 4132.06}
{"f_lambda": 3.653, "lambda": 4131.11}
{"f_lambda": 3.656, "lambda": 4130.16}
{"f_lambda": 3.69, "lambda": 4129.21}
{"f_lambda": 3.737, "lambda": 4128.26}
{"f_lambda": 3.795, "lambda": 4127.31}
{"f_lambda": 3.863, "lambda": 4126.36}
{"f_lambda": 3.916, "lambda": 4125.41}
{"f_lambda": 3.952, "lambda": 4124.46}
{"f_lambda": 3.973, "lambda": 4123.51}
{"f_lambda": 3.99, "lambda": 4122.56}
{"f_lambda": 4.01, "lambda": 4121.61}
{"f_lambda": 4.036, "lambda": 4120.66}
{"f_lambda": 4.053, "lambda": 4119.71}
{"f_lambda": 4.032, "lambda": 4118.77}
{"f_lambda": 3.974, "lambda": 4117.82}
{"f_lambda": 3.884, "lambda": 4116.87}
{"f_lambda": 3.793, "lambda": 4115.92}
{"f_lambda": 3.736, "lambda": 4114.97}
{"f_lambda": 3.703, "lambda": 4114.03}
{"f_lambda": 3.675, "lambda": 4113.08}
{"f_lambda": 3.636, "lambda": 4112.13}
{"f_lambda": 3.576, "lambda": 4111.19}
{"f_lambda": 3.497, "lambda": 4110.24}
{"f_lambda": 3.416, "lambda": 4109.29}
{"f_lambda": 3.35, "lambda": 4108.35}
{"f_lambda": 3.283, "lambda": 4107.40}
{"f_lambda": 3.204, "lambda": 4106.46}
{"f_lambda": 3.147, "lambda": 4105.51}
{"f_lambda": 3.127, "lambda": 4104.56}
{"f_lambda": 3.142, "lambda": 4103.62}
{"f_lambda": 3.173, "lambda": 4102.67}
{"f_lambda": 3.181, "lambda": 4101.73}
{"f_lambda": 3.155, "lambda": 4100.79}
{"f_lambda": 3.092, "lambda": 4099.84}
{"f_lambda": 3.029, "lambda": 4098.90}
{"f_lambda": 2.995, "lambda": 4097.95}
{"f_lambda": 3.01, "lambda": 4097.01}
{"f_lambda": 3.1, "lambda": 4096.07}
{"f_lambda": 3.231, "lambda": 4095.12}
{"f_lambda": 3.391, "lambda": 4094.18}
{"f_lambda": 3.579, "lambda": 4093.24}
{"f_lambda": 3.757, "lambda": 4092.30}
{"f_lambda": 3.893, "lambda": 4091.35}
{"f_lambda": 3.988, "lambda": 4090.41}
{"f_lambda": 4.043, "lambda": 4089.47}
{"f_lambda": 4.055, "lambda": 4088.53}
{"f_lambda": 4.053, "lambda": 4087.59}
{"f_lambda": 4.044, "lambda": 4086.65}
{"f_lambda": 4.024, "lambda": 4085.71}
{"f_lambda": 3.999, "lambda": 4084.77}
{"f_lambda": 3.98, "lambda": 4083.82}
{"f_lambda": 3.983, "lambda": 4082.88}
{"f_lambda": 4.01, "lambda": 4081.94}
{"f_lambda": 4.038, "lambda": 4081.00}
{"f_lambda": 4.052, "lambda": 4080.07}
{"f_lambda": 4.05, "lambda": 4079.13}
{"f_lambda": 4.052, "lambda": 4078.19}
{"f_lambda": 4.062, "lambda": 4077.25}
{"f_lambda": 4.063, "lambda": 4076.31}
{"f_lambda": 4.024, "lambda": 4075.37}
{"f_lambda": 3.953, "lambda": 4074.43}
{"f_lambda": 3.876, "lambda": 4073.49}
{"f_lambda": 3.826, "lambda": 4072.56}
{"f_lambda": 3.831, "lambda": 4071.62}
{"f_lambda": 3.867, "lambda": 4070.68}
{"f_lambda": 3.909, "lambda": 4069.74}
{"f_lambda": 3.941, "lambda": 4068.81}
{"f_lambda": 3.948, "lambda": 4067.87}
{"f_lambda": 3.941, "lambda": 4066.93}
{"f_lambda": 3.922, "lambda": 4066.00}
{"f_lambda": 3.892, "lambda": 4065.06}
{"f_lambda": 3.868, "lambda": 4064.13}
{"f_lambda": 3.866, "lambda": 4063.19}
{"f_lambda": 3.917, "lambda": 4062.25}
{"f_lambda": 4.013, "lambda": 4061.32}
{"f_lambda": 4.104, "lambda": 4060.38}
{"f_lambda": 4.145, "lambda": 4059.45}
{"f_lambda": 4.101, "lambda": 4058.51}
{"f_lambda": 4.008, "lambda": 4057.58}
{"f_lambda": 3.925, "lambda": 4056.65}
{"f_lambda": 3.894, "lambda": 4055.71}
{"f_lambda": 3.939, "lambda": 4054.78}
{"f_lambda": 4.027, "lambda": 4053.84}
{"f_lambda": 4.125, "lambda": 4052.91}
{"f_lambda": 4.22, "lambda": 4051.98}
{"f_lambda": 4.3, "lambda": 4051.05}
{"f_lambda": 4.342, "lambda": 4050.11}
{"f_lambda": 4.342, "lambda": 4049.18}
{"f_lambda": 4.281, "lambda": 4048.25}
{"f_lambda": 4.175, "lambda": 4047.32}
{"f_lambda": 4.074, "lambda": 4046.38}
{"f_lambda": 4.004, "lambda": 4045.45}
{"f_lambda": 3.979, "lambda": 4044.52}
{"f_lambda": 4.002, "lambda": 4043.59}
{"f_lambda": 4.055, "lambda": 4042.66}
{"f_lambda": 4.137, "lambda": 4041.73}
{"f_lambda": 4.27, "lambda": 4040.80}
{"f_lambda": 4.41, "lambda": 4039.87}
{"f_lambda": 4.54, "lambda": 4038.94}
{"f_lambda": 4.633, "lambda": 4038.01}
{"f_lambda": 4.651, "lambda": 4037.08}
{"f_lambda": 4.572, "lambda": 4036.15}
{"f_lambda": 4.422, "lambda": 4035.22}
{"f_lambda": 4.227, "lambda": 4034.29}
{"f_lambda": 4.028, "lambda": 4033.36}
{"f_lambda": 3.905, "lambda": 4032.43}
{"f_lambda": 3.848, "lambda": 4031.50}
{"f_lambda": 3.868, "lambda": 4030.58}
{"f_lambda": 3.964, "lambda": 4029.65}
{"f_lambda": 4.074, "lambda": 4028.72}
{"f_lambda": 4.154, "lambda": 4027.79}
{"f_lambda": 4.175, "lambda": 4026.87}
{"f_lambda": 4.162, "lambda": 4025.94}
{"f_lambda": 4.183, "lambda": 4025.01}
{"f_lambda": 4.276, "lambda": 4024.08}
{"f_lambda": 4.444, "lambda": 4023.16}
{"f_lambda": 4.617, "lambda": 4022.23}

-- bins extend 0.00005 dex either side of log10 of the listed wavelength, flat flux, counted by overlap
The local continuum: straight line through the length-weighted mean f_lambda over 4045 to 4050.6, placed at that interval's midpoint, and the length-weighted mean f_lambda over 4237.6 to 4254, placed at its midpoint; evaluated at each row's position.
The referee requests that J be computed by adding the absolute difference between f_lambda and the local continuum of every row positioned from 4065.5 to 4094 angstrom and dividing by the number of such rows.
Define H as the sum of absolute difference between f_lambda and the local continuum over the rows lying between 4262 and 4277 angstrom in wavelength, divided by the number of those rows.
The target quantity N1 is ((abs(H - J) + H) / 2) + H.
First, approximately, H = 0.26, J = 0.18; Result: 0.43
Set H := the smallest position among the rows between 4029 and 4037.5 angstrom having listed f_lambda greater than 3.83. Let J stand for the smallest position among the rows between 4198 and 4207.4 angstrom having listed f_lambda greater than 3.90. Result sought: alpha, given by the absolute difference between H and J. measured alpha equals 173.4 angstrom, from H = 4029.65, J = 4203.07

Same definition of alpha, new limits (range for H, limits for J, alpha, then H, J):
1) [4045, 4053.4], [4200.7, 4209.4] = 157.6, 4045.45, 4203.07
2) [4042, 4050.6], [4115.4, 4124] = 75.2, 4042.66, 4117.82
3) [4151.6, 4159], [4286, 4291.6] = 135.0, 4152.09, 4287.13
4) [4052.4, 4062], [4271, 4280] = 218.5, 4052.91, 4271.37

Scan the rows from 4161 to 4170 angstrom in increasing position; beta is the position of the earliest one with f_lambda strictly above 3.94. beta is 4161.66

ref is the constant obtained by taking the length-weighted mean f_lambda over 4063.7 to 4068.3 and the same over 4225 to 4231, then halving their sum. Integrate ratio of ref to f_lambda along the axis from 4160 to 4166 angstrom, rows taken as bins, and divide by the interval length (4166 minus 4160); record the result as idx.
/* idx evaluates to 0.92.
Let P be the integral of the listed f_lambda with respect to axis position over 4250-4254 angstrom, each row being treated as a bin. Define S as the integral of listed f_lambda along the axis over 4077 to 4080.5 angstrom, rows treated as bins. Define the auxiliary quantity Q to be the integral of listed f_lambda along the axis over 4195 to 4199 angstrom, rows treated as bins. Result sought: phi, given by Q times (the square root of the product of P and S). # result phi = 225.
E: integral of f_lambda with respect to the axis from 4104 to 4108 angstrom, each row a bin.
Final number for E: 12.8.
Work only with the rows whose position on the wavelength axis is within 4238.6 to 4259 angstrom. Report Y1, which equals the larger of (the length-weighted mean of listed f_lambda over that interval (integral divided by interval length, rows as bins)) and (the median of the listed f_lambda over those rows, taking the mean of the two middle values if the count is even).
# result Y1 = 3.83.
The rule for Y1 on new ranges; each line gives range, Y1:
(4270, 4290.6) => 3.90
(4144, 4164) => 3.95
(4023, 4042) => 4.23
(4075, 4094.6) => 4.02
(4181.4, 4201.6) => 3.83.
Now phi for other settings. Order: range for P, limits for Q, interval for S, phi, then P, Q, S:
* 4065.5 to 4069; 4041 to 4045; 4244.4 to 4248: 221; 13.8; 16.3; 13.5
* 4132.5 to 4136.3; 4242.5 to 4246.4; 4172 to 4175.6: 213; 14.5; 15.0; 13.8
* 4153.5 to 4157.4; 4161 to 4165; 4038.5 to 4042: 249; 15.5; 16.2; 15.2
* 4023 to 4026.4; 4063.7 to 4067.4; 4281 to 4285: 215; 14.5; 14.5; 15.3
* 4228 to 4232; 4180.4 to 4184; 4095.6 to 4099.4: 174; 14.4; 13.5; 11.5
